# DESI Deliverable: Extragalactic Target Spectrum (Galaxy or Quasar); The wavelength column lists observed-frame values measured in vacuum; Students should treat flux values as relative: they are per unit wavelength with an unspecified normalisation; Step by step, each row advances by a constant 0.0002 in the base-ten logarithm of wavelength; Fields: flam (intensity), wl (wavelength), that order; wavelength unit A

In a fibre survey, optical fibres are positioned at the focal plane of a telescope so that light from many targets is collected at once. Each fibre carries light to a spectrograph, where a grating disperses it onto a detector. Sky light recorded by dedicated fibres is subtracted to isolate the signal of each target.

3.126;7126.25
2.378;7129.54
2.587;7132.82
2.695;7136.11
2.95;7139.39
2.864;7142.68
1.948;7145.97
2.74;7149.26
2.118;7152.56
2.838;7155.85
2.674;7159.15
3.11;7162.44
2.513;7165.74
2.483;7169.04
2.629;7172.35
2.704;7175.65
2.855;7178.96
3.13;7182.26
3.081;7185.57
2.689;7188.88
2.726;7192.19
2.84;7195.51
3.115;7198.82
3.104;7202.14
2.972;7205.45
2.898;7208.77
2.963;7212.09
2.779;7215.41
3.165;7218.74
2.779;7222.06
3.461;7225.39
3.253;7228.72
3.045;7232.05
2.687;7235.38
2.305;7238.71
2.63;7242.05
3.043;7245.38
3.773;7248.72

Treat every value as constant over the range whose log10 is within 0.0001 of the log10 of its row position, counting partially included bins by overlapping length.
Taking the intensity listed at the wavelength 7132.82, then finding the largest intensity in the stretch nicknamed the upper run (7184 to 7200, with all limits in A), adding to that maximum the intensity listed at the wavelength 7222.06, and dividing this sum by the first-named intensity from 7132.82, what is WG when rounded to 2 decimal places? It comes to 2.28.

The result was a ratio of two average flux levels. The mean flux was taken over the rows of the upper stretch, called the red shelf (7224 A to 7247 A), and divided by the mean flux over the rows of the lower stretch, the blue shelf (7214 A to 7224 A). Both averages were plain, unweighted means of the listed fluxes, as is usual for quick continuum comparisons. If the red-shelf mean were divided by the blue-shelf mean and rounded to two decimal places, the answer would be 1.00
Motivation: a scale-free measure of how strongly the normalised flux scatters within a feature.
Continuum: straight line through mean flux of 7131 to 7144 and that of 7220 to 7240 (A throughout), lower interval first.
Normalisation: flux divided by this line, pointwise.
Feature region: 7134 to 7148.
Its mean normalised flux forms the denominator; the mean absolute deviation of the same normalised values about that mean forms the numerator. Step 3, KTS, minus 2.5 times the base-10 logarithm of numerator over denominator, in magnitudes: 2.2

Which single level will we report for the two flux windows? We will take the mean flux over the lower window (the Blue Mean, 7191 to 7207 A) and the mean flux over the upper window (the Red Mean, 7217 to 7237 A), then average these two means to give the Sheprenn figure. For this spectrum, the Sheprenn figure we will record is 3.01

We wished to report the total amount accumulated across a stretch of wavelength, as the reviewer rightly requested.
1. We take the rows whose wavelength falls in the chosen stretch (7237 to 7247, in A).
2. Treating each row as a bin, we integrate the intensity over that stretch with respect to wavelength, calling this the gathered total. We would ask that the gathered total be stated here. 27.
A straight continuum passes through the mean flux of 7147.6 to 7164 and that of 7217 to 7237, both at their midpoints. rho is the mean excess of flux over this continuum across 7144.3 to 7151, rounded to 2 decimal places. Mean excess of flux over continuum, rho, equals -0.31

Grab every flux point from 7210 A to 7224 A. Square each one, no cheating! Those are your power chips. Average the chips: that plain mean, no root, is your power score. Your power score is 8.6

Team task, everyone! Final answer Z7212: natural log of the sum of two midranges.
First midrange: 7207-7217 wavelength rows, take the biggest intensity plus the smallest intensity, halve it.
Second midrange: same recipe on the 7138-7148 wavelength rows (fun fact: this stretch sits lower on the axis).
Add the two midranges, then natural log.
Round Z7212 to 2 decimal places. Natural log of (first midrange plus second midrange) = 1.67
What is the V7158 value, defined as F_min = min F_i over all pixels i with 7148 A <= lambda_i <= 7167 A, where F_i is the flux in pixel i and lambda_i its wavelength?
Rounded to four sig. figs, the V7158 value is 2.118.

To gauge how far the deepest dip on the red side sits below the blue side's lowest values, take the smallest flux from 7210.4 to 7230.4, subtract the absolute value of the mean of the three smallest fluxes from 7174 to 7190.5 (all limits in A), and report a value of 0.0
